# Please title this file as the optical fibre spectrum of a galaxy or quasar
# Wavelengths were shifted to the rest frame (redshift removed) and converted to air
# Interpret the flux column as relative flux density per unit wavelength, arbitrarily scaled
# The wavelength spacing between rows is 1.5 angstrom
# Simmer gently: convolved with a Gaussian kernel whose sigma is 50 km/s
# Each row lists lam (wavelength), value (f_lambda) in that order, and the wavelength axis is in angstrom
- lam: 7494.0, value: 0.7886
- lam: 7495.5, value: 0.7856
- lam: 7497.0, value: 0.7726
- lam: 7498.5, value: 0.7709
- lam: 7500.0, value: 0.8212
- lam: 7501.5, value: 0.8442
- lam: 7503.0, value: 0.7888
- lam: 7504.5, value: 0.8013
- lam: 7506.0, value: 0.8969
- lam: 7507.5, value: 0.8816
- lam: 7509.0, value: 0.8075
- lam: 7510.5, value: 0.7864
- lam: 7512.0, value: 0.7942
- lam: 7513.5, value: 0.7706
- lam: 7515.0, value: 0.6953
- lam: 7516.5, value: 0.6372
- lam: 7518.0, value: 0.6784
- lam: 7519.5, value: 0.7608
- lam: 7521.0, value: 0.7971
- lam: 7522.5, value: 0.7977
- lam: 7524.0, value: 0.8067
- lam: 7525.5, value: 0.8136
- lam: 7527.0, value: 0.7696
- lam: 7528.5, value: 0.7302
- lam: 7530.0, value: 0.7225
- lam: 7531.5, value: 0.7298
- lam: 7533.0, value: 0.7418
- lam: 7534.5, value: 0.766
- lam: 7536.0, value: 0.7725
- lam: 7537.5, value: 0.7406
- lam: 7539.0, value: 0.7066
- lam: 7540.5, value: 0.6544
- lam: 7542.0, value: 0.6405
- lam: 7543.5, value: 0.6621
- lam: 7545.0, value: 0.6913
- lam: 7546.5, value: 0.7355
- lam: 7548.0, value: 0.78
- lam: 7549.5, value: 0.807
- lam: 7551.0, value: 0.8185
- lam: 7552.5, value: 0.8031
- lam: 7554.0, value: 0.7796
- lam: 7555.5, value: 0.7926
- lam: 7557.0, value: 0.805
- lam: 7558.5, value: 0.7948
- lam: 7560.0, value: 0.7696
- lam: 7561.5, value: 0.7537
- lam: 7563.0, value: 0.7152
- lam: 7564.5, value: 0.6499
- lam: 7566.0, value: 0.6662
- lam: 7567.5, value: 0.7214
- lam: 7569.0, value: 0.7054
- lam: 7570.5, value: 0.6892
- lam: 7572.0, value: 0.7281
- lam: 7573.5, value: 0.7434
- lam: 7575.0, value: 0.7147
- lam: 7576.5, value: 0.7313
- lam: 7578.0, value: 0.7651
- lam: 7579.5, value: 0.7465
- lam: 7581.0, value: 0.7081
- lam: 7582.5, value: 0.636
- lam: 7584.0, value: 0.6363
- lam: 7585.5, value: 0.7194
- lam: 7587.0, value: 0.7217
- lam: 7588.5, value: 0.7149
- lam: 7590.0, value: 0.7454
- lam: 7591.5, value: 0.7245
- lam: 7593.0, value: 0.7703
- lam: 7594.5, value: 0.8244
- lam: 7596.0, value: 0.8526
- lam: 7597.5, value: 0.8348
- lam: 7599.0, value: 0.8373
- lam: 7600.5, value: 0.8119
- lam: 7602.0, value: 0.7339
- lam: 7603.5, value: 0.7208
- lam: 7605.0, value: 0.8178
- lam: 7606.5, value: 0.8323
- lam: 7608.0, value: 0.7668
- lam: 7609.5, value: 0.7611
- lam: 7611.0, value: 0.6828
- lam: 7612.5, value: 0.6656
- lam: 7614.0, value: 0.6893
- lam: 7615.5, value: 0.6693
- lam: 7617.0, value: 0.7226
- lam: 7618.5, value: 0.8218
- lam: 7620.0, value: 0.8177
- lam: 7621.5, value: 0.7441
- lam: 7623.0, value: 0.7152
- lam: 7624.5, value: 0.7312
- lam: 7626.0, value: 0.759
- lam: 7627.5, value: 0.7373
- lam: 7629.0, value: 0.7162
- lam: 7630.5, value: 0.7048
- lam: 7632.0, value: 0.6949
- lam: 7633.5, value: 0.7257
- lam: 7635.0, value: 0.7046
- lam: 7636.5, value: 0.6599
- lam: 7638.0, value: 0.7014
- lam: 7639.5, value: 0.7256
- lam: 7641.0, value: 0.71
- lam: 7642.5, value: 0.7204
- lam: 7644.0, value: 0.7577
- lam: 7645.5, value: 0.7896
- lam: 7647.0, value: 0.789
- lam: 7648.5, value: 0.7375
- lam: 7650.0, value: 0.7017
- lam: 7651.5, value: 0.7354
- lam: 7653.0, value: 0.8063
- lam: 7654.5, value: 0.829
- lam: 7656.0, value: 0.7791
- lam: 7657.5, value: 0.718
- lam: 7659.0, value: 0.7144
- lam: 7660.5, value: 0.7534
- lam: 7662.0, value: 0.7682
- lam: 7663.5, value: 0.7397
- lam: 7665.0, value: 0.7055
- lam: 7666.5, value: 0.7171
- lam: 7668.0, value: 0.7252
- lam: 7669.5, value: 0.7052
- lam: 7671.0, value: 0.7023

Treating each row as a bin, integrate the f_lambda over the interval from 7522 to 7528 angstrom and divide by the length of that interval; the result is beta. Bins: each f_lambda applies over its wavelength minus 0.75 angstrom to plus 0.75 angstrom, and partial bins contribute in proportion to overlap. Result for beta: 0.79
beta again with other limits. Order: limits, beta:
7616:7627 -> 0.76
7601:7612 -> 0.76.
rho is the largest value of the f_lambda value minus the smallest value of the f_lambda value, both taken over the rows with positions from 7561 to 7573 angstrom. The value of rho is 0.104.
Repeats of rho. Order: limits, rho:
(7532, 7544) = 0.132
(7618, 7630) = 0.107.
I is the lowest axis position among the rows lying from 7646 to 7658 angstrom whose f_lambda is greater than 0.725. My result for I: 7647.0 angstrom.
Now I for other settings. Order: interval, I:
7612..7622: 7618.5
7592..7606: 7593.0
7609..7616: 7609.5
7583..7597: 7590.0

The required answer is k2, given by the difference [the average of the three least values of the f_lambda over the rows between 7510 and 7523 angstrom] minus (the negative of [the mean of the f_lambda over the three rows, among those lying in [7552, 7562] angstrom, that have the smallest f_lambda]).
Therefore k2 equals 1.44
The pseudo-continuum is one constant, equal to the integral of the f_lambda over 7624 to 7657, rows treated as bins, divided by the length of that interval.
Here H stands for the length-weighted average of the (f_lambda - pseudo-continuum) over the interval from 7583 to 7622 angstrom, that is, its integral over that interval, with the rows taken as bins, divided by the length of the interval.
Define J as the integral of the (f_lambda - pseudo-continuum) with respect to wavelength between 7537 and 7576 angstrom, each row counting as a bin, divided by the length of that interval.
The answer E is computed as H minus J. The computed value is 0.021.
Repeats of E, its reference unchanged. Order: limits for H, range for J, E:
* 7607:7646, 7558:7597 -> -0.002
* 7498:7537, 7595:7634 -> 0.023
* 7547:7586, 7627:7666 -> 0.002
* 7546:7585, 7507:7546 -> -0.005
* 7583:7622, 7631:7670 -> 0.019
